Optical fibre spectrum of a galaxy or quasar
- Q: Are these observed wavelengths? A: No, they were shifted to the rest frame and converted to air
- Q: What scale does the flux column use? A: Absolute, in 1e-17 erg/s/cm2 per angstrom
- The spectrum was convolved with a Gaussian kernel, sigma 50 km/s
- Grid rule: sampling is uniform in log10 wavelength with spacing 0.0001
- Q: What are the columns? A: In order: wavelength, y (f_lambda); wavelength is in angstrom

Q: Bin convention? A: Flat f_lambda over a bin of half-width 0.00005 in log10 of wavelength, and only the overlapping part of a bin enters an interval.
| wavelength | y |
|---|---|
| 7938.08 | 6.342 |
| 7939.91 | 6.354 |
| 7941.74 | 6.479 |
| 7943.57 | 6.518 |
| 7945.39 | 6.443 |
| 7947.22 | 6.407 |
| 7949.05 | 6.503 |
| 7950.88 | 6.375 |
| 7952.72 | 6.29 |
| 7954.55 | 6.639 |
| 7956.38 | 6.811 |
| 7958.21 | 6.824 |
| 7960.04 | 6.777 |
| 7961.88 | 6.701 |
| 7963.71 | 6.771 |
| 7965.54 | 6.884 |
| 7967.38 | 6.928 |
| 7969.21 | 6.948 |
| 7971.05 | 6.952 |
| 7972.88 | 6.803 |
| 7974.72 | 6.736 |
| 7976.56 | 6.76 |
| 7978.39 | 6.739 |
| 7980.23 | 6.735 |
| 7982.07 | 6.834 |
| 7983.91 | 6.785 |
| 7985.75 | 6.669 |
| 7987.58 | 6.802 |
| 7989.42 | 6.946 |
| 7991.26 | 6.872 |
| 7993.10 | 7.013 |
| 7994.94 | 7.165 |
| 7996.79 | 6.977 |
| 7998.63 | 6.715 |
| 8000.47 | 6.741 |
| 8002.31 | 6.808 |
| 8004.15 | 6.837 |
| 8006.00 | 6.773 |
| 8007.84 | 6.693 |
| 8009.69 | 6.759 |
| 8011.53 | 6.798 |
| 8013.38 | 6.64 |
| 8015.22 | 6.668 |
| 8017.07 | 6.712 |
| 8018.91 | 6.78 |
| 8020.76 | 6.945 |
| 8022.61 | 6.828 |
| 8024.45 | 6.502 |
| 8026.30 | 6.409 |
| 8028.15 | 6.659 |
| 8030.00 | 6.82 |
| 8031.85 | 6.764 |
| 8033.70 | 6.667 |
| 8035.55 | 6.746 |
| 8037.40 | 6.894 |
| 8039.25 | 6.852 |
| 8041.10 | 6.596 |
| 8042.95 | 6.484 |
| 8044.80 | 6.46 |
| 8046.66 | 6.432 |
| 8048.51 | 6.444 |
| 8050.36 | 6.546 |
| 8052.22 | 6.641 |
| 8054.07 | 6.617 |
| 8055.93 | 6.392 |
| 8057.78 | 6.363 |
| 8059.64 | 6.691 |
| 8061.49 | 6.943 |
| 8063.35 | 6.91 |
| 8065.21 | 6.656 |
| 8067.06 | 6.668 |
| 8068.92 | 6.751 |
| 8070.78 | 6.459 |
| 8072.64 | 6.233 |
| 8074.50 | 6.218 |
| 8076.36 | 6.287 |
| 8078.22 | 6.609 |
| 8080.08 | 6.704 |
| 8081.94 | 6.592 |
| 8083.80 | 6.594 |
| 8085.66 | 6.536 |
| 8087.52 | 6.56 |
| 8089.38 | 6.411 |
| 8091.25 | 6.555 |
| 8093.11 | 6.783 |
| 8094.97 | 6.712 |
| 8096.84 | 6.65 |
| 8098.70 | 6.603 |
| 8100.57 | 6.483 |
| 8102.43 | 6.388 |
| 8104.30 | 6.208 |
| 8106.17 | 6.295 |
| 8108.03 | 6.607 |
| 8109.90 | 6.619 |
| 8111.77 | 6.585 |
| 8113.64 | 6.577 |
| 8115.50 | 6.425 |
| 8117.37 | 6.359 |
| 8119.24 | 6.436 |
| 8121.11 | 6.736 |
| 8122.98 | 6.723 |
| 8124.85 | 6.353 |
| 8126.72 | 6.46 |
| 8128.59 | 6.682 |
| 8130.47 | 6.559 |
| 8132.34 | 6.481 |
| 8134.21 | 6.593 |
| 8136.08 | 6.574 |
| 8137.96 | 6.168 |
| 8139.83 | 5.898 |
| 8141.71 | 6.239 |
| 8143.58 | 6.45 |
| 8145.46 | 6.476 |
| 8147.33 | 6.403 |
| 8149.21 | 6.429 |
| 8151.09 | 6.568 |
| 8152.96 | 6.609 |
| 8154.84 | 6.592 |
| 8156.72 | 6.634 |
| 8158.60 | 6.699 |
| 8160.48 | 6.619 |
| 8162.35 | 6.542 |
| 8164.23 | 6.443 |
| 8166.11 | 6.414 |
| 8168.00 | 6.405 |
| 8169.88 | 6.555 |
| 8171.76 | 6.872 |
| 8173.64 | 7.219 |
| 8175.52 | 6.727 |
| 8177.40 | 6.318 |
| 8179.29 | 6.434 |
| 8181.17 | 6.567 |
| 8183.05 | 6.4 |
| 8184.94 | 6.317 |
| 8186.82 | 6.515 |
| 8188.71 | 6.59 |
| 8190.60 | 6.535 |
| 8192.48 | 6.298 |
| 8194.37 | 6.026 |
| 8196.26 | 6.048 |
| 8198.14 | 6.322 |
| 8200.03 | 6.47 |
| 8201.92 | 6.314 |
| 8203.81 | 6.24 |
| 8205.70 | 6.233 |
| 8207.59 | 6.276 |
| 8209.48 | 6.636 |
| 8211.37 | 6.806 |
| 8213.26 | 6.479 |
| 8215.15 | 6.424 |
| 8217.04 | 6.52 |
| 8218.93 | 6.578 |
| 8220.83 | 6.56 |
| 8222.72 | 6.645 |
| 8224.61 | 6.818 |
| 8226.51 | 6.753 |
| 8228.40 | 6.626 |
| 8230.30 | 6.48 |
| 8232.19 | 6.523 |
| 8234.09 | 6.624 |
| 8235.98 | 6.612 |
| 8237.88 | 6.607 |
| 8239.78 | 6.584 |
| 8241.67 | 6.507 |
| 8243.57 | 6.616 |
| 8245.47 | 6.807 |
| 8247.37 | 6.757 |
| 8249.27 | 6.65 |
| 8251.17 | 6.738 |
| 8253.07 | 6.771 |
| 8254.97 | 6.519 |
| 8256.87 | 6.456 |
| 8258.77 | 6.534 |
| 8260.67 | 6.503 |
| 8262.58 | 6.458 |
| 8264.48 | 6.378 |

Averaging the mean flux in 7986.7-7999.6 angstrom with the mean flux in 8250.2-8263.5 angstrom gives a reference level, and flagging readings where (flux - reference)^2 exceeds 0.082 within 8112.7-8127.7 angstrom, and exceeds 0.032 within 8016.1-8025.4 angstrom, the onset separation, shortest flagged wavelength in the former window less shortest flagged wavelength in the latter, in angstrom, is 94.7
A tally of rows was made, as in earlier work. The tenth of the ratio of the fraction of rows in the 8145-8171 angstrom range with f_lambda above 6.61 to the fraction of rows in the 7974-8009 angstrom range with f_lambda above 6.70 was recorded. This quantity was 0.024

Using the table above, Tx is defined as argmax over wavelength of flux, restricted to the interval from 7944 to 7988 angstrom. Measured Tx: 7971.05 angstrom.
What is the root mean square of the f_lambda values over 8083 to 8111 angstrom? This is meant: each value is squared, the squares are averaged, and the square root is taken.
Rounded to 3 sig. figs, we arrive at 6.54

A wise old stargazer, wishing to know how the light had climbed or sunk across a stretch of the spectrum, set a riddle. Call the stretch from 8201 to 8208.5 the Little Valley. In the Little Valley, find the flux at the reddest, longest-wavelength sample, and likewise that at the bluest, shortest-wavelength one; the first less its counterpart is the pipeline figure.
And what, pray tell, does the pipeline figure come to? 0.0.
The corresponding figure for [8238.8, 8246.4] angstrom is 0.2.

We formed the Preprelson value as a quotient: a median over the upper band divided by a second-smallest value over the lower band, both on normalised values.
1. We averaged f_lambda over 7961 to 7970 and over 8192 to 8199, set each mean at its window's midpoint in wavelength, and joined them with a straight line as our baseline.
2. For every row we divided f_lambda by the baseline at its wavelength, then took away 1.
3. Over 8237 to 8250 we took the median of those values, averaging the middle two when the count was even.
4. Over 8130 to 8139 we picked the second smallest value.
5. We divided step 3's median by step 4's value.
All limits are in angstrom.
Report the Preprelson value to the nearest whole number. 5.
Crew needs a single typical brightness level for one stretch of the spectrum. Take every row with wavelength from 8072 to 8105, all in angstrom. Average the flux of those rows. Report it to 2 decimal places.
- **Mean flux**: 6.51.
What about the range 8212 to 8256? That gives 6.62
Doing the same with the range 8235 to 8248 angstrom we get 6.64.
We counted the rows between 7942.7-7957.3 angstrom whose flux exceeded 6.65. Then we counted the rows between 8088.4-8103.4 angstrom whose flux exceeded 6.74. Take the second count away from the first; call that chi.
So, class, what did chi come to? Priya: 0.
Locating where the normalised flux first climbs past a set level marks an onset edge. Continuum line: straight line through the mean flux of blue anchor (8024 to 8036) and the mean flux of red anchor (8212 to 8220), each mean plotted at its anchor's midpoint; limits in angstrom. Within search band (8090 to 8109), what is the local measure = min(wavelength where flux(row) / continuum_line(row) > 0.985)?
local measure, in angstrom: 8091.25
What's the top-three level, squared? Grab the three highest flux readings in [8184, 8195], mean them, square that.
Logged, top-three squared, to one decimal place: 42.9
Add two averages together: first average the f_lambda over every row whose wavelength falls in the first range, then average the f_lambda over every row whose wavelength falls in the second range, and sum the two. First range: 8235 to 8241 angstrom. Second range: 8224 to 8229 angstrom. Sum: 13.3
